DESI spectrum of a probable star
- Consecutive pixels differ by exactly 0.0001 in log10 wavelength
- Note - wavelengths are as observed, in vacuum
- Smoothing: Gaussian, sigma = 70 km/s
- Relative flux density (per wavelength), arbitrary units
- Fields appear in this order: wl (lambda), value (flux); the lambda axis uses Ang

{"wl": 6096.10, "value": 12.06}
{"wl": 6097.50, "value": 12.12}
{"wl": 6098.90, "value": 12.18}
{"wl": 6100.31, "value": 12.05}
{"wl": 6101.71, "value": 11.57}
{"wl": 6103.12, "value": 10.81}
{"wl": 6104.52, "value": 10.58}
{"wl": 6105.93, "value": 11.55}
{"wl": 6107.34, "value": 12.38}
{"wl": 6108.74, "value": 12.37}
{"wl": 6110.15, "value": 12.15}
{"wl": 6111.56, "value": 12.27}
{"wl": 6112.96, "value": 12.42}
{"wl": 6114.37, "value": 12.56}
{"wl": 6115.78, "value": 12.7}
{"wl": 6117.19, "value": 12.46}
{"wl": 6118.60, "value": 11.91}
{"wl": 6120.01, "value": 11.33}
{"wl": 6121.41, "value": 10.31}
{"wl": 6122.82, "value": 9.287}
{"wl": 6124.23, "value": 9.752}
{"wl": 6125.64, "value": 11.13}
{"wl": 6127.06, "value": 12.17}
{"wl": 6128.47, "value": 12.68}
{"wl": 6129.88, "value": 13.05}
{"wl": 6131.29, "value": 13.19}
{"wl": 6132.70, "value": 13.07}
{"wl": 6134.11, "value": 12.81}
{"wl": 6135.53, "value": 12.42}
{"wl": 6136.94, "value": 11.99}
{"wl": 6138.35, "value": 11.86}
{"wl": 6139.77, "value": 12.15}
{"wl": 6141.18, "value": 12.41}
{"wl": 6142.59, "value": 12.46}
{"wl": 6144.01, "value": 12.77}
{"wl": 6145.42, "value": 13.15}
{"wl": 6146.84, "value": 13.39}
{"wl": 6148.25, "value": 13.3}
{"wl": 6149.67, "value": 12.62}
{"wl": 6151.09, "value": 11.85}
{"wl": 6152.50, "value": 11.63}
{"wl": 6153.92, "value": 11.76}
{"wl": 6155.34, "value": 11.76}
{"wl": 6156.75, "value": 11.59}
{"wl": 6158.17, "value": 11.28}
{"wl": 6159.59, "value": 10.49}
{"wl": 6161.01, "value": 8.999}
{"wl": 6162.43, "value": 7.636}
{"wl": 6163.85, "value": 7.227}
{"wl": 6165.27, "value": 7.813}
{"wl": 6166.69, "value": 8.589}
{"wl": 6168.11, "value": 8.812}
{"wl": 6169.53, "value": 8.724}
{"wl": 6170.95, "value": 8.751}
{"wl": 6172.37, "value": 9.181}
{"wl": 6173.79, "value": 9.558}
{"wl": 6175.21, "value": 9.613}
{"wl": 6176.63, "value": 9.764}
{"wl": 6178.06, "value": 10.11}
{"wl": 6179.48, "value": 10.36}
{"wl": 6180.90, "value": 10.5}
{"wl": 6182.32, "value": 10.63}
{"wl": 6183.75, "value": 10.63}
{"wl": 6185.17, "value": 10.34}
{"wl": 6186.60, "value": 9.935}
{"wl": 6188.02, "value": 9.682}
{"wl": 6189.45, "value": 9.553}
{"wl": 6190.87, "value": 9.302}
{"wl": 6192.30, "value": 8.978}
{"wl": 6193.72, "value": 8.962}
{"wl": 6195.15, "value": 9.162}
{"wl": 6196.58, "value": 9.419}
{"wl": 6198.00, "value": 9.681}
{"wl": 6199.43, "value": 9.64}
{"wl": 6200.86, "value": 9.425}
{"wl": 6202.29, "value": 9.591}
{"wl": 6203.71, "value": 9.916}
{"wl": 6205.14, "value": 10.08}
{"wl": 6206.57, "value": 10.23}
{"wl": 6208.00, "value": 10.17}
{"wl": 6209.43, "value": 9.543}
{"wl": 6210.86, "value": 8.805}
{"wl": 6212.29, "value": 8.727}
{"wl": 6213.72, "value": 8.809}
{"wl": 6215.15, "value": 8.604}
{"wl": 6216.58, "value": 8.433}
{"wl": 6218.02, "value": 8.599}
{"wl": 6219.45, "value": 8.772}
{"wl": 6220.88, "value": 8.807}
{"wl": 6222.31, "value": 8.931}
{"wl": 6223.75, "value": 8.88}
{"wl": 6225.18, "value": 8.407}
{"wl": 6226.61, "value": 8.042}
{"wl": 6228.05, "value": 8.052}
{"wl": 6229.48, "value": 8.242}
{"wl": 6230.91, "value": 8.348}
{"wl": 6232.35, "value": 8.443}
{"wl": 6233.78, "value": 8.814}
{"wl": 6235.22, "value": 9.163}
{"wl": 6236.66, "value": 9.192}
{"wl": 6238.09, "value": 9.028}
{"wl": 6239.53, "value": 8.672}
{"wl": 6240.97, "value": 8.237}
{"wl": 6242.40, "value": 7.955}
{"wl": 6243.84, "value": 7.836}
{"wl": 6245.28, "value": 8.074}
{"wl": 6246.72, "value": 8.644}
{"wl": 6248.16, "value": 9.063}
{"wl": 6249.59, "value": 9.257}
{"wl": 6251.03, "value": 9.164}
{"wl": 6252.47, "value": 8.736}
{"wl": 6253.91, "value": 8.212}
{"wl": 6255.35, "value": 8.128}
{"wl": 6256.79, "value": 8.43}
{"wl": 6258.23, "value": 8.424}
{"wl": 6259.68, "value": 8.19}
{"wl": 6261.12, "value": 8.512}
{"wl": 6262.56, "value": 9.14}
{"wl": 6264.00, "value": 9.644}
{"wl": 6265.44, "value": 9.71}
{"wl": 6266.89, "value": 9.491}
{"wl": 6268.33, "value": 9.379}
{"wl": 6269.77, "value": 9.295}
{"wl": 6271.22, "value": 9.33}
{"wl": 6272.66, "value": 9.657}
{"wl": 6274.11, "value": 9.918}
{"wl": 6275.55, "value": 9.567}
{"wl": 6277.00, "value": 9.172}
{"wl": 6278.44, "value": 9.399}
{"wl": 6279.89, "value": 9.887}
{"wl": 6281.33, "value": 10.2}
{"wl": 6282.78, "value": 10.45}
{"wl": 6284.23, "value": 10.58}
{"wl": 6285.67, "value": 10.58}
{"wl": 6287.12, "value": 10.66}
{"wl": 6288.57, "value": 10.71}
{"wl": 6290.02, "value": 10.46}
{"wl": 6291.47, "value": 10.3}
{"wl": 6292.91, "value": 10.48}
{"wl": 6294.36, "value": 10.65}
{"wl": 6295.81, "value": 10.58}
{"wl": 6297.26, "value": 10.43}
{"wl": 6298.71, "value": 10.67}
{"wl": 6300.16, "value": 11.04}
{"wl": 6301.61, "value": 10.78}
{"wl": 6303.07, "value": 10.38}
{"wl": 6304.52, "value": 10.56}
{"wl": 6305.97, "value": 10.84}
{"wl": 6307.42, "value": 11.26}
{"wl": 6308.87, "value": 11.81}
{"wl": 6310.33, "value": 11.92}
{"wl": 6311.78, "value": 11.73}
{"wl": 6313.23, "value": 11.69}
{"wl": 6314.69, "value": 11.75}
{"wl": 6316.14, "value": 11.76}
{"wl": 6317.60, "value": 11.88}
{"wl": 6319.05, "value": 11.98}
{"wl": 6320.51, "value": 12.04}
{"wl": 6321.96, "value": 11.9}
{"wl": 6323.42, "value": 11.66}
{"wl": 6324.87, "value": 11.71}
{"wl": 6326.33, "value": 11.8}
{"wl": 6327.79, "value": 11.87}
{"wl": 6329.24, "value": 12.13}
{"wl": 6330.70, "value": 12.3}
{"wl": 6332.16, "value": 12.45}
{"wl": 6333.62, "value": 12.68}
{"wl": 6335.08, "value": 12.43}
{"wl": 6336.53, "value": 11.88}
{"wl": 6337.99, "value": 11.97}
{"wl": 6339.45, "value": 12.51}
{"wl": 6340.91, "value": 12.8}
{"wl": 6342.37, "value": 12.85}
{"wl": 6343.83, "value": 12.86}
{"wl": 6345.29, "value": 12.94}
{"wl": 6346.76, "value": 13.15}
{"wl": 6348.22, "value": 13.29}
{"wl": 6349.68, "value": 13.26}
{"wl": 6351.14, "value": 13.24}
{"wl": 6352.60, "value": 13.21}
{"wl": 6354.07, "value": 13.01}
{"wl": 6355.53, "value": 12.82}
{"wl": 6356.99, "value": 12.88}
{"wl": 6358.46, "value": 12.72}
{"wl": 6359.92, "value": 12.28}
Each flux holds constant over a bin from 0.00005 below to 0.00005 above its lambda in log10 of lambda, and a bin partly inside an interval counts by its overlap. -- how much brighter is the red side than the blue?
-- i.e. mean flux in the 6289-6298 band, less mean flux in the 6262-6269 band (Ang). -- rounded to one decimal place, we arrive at 1.0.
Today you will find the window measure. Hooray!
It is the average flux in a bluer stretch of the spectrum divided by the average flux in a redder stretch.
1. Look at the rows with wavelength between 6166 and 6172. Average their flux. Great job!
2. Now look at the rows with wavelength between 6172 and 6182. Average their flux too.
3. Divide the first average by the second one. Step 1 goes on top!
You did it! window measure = 0.88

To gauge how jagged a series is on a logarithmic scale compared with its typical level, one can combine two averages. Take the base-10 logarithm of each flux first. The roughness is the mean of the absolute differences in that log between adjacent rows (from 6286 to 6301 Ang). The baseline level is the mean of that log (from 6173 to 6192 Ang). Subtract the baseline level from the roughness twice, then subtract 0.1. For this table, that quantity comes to -2.09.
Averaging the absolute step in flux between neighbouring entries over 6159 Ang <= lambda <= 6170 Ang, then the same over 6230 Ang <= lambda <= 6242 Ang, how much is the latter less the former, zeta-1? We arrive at -0.4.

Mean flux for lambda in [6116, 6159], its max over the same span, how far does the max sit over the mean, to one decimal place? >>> 1.3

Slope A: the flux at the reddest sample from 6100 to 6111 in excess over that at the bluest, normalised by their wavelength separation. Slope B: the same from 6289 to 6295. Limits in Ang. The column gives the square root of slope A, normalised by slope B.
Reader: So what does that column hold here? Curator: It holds 2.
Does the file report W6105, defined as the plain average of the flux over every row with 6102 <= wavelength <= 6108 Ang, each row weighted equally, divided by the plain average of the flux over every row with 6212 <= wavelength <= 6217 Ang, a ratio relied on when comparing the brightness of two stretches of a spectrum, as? 1.31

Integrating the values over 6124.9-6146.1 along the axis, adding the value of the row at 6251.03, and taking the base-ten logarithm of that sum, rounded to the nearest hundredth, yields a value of 2.44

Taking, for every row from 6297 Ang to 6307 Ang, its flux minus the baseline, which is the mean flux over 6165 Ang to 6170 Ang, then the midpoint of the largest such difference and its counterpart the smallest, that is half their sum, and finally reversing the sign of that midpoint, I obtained -2.2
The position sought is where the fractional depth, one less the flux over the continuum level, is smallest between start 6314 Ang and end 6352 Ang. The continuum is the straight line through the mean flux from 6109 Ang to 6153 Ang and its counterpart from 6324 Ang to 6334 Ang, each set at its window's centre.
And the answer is 6348.22 Ang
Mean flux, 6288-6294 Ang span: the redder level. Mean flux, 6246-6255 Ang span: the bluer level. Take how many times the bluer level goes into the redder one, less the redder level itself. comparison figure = -9.3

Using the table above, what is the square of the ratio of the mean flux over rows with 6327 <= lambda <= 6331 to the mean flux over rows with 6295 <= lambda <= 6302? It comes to 1.3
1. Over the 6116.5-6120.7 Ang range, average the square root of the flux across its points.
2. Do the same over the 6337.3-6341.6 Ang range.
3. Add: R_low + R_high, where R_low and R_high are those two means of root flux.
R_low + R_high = 7.0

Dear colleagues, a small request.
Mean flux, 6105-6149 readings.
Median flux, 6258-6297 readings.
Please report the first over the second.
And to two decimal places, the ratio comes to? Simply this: 1.25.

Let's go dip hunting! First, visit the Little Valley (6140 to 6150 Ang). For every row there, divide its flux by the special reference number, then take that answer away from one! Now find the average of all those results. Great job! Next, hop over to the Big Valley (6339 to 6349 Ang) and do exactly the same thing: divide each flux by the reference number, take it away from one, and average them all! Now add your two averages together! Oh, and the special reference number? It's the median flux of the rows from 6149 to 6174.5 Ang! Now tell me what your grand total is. -0.75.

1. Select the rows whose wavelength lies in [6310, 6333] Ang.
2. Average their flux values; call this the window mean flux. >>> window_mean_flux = 11.9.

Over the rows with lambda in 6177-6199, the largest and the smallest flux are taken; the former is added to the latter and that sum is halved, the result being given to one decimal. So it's 9.8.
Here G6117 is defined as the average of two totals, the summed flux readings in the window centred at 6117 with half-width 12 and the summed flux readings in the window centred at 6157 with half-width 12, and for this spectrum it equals 191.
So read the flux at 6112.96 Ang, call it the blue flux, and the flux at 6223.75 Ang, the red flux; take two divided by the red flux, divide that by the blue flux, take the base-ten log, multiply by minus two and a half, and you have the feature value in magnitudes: 4.35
